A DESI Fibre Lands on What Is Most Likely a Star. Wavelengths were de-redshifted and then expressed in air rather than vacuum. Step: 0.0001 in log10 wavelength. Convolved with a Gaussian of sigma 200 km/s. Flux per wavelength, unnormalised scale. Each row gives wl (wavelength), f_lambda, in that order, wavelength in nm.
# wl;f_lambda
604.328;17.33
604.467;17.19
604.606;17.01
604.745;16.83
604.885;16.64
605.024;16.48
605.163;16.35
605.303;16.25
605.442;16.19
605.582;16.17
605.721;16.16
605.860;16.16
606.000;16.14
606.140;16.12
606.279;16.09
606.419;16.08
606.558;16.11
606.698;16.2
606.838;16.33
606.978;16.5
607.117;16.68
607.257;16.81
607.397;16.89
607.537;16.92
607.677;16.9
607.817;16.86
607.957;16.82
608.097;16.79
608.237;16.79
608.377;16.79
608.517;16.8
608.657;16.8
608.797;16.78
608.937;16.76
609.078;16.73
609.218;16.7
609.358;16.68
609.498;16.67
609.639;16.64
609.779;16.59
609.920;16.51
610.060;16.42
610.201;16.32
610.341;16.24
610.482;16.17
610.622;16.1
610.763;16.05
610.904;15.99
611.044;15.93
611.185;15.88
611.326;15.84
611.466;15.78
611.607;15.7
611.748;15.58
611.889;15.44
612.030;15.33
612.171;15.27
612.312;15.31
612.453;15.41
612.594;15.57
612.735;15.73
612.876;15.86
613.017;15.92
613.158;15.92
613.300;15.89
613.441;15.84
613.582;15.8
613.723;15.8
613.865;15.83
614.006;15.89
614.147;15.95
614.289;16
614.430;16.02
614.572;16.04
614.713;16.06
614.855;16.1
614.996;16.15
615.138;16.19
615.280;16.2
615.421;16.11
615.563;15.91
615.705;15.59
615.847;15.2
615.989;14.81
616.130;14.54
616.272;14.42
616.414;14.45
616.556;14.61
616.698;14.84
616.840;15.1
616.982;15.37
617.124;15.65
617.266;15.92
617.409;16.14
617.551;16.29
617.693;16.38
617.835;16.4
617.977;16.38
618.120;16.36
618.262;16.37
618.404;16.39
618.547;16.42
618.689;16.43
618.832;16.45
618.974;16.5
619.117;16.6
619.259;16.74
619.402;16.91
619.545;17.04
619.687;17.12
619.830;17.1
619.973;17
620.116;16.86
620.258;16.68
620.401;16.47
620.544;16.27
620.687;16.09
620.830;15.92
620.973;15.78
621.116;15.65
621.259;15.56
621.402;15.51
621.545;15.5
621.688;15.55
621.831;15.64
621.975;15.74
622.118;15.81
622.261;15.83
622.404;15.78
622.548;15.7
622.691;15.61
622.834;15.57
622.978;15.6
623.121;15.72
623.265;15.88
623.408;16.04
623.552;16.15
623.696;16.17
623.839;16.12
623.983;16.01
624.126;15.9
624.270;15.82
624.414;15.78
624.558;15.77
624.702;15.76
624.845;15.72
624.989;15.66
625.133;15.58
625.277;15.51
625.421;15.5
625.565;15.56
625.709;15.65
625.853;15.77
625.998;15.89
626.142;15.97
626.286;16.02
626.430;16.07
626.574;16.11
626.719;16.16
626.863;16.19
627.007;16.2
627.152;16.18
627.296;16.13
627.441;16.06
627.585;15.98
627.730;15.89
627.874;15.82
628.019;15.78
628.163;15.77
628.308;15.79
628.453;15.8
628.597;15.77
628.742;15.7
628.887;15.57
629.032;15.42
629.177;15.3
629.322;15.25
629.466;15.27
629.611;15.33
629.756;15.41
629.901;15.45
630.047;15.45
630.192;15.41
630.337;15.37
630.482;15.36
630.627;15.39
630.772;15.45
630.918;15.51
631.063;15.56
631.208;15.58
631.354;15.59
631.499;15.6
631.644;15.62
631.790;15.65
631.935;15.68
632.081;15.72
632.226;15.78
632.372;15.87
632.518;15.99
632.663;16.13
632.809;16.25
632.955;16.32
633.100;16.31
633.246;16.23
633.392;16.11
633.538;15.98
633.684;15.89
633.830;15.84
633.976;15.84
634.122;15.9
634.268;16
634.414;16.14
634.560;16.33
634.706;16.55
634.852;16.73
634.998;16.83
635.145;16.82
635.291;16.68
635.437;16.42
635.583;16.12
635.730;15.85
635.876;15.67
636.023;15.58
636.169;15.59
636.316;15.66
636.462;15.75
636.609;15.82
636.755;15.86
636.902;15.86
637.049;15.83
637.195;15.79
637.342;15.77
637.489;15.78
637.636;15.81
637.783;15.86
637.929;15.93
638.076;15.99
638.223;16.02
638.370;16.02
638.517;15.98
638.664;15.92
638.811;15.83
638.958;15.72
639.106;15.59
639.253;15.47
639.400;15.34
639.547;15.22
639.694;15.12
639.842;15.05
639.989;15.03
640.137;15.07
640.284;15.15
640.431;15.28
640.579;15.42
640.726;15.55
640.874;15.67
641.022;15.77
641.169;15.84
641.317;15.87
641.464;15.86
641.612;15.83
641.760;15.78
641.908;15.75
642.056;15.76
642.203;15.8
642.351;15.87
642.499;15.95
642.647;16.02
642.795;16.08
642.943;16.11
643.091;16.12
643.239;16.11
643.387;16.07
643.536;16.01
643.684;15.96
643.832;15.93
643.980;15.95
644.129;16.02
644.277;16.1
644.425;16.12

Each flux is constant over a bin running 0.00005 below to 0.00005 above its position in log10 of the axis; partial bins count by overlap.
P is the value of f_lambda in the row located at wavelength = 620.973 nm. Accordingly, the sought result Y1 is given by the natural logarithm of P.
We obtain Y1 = 2.76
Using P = 15.78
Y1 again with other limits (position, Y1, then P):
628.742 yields 2.75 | 15.7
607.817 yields 2.82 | 16.86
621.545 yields 2.74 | 15.5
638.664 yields 2.77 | 15.92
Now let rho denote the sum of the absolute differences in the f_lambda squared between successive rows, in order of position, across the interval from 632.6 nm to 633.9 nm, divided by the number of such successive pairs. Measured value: 2.7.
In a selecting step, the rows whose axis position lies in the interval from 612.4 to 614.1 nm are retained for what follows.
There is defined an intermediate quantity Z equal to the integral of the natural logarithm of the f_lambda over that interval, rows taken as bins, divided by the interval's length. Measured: 2.761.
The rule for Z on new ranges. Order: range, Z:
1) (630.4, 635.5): 2.772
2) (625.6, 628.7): 2.769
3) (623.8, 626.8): 2.761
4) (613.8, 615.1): 2.774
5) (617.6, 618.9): 2.797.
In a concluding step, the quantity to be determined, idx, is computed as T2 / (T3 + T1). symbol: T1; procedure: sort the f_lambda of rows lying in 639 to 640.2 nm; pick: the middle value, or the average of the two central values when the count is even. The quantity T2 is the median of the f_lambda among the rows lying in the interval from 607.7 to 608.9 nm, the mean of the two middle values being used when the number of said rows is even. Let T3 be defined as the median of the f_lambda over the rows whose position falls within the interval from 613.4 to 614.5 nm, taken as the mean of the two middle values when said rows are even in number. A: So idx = 0.541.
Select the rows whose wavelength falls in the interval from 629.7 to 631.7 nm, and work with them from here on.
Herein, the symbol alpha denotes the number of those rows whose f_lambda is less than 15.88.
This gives 14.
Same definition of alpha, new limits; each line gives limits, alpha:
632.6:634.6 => 2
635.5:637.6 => 13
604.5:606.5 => 0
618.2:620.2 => 0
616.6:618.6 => 4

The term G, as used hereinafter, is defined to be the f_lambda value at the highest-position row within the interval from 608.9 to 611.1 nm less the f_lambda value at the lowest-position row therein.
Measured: -0.8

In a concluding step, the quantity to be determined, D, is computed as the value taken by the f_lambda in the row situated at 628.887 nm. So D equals 15.57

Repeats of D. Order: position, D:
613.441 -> 15.84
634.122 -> 15.9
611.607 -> 15.7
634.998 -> 16.83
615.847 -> 15.2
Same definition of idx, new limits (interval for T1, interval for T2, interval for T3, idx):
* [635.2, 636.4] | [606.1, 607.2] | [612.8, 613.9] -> 0.511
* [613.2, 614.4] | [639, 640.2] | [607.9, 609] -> 0.465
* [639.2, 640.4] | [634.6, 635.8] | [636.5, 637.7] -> 0.537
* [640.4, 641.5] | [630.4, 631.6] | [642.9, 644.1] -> 0.489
